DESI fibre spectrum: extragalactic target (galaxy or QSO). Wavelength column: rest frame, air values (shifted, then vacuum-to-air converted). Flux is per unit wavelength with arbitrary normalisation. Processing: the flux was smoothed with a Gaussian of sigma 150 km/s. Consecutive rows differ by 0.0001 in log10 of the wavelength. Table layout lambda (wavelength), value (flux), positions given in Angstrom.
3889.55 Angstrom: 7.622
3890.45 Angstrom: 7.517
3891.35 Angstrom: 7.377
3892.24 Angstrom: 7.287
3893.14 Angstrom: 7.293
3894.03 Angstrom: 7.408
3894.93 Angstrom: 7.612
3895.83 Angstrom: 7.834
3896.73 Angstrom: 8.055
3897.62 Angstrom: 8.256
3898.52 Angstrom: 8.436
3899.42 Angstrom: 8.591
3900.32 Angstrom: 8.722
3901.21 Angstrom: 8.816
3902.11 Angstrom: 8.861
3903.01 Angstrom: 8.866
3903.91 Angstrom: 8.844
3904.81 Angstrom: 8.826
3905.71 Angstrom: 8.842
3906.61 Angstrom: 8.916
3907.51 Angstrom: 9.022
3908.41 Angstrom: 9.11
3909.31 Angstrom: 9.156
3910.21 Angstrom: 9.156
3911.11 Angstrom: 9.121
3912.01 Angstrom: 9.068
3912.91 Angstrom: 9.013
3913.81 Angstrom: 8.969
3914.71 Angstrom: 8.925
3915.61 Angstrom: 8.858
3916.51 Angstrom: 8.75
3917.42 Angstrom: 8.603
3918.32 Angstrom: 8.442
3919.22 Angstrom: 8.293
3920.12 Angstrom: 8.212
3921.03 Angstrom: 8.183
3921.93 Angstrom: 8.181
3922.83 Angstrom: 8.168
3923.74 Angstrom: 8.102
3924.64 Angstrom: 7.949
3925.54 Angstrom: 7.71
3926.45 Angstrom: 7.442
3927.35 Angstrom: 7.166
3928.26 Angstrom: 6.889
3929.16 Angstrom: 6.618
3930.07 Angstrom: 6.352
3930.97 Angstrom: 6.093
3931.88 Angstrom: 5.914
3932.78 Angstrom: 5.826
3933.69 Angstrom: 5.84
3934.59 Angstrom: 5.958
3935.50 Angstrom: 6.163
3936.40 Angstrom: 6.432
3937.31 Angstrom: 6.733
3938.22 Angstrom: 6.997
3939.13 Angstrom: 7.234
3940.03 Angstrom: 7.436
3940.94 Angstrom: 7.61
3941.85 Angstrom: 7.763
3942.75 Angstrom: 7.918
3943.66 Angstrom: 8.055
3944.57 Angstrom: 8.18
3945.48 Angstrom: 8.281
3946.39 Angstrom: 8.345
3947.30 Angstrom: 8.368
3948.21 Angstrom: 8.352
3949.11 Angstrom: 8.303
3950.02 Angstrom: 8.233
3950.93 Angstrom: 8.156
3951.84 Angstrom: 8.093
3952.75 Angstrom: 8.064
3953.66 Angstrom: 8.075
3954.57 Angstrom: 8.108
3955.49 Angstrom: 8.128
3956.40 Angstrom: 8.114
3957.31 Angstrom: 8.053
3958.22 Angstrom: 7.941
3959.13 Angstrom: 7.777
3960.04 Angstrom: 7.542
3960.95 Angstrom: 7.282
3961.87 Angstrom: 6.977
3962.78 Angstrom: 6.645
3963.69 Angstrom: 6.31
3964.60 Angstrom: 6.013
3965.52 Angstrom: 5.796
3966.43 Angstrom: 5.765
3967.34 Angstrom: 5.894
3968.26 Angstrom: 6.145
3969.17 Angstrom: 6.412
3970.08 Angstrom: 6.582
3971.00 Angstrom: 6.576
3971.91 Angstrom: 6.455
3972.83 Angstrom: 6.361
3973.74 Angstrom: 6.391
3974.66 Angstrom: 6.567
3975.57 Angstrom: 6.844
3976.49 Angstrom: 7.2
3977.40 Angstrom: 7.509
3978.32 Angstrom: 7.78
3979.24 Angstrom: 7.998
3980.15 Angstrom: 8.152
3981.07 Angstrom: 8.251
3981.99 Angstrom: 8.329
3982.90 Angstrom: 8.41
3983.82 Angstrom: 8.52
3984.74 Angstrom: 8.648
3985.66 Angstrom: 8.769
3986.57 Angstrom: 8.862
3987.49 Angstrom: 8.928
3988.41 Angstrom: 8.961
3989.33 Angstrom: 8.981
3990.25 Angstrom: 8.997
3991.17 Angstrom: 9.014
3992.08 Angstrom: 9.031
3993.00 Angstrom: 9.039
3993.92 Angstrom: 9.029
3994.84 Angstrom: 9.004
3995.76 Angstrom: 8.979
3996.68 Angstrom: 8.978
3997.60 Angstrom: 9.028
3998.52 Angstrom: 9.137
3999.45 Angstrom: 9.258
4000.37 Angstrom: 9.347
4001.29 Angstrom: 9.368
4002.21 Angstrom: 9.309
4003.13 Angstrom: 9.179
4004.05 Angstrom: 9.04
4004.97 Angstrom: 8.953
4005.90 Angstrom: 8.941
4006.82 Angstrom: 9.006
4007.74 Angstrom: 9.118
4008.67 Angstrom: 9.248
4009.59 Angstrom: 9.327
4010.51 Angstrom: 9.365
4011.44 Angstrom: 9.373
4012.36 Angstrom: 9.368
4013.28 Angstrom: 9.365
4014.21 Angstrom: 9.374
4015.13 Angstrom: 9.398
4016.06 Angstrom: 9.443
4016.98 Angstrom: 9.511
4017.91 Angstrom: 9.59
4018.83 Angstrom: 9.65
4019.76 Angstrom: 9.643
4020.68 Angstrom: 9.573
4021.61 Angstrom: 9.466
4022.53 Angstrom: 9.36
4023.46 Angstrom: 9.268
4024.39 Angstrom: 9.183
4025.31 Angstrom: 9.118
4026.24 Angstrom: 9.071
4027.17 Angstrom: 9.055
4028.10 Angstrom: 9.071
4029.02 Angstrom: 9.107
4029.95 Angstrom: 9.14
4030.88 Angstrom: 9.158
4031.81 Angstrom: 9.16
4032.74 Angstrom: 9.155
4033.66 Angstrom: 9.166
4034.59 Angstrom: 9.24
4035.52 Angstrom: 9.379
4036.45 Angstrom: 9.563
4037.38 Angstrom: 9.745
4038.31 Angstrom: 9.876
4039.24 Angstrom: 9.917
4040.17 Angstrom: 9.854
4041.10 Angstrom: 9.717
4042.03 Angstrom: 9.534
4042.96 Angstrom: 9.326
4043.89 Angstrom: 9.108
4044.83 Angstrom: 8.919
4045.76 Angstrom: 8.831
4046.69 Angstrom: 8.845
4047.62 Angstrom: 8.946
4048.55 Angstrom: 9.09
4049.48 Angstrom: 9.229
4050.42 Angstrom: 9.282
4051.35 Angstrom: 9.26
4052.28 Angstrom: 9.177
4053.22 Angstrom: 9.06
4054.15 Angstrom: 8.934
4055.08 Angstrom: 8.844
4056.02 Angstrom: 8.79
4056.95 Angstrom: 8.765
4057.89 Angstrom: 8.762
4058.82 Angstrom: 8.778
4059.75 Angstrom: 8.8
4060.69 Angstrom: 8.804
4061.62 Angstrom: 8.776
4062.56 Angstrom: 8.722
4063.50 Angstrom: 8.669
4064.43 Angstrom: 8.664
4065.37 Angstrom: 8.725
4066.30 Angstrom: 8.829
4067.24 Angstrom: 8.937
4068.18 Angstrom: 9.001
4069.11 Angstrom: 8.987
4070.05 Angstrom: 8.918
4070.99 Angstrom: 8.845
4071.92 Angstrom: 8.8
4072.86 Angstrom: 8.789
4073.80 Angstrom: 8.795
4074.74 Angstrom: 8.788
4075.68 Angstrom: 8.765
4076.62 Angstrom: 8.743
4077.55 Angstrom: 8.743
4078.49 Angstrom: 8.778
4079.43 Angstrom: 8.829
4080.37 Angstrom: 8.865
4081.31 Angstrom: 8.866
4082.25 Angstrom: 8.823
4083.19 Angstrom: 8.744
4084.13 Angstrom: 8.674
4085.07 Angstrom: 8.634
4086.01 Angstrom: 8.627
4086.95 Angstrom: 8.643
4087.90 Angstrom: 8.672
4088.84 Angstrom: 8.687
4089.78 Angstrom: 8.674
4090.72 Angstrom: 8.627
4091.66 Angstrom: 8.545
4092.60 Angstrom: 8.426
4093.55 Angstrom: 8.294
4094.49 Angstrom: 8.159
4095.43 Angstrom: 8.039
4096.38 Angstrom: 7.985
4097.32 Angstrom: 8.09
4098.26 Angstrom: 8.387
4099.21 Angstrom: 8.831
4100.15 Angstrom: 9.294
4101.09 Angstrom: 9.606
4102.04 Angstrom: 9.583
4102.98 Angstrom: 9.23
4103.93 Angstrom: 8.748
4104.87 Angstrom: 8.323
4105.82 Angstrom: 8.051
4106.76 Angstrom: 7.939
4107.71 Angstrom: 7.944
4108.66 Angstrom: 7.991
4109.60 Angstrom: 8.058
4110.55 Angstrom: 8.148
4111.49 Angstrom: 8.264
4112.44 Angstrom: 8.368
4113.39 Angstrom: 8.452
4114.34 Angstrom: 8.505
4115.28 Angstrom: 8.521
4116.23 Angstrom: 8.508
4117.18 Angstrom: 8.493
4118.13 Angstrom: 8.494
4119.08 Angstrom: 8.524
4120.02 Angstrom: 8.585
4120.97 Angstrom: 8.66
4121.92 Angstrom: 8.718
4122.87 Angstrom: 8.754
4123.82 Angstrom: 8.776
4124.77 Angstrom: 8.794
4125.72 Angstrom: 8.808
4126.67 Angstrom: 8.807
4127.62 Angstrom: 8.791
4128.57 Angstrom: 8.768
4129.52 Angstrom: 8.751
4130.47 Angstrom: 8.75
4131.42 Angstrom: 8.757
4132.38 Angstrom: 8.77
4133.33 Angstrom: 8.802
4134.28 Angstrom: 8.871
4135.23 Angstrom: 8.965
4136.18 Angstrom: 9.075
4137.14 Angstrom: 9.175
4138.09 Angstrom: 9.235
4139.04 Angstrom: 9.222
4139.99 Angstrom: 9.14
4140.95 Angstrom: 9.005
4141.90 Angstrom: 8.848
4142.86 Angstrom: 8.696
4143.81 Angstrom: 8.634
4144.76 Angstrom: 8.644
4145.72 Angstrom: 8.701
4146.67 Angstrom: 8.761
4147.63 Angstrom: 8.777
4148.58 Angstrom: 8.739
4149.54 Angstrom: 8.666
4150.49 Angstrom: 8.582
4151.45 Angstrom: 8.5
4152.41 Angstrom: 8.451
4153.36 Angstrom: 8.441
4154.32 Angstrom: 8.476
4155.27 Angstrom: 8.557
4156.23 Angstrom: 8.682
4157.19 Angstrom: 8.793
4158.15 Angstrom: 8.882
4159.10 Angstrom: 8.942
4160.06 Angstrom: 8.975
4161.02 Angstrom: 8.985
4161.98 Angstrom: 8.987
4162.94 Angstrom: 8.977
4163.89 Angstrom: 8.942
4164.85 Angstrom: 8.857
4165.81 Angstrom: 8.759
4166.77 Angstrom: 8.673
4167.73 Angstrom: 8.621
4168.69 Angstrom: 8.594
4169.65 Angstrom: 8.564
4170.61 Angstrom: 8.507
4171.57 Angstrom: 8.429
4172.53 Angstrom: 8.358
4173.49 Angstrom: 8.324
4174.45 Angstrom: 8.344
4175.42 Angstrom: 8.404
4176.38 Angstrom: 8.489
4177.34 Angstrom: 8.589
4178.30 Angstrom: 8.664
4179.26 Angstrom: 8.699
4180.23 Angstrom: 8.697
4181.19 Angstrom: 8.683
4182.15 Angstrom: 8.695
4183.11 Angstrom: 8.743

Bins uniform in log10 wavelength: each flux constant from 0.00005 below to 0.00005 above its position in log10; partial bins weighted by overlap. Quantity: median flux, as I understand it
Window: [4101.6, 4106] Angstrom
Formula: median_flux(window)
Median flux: 8.75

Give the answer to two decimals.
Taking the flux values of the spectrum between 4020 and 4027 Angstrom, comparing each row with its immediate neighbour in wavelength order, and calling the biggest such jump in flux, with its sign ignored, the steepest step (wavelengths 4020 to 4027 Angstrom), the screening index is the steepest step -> 0.11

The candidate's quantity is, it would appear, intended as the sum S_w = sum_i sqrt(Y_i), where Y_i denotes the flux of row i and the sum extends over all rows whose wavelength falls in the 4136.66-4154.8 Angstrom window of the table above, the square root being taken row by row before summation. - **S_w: 56.3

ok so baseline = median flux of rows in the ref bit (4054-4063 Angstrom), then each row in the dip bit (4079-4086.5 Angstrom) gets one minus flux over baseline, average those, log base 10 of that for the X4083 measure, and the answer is -2.5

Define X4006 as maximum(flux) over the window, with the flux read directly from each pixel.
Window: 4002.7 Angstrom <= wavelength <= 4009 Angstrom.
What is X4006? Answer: 9.248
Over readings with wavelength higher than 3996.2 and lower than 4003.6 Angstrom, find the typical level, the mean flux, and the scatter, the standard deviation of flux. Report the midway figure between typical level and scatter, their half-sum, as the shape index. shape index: 4.7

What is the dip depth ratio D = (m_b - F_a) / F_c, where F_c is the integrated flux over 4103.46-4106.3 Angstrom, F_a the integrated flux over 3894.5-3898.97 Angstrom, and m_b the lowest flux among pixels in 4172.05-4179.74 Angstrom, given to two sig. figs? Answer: -1.2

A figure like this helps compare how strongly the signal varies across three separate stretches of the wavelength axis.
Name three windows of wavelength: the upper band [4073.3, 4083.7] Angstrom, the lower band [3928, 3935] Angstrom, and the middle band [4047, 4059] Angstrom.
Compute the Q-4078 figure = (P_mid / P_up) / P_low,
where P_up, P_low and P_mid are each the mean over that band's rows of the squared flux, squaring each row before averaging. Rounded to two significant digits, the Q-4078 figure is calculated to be 0.027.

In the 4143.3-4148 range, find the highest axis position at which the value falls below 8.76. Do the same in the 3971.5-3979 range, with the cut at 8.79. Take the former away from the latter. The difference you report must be -167.4 Angstrom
